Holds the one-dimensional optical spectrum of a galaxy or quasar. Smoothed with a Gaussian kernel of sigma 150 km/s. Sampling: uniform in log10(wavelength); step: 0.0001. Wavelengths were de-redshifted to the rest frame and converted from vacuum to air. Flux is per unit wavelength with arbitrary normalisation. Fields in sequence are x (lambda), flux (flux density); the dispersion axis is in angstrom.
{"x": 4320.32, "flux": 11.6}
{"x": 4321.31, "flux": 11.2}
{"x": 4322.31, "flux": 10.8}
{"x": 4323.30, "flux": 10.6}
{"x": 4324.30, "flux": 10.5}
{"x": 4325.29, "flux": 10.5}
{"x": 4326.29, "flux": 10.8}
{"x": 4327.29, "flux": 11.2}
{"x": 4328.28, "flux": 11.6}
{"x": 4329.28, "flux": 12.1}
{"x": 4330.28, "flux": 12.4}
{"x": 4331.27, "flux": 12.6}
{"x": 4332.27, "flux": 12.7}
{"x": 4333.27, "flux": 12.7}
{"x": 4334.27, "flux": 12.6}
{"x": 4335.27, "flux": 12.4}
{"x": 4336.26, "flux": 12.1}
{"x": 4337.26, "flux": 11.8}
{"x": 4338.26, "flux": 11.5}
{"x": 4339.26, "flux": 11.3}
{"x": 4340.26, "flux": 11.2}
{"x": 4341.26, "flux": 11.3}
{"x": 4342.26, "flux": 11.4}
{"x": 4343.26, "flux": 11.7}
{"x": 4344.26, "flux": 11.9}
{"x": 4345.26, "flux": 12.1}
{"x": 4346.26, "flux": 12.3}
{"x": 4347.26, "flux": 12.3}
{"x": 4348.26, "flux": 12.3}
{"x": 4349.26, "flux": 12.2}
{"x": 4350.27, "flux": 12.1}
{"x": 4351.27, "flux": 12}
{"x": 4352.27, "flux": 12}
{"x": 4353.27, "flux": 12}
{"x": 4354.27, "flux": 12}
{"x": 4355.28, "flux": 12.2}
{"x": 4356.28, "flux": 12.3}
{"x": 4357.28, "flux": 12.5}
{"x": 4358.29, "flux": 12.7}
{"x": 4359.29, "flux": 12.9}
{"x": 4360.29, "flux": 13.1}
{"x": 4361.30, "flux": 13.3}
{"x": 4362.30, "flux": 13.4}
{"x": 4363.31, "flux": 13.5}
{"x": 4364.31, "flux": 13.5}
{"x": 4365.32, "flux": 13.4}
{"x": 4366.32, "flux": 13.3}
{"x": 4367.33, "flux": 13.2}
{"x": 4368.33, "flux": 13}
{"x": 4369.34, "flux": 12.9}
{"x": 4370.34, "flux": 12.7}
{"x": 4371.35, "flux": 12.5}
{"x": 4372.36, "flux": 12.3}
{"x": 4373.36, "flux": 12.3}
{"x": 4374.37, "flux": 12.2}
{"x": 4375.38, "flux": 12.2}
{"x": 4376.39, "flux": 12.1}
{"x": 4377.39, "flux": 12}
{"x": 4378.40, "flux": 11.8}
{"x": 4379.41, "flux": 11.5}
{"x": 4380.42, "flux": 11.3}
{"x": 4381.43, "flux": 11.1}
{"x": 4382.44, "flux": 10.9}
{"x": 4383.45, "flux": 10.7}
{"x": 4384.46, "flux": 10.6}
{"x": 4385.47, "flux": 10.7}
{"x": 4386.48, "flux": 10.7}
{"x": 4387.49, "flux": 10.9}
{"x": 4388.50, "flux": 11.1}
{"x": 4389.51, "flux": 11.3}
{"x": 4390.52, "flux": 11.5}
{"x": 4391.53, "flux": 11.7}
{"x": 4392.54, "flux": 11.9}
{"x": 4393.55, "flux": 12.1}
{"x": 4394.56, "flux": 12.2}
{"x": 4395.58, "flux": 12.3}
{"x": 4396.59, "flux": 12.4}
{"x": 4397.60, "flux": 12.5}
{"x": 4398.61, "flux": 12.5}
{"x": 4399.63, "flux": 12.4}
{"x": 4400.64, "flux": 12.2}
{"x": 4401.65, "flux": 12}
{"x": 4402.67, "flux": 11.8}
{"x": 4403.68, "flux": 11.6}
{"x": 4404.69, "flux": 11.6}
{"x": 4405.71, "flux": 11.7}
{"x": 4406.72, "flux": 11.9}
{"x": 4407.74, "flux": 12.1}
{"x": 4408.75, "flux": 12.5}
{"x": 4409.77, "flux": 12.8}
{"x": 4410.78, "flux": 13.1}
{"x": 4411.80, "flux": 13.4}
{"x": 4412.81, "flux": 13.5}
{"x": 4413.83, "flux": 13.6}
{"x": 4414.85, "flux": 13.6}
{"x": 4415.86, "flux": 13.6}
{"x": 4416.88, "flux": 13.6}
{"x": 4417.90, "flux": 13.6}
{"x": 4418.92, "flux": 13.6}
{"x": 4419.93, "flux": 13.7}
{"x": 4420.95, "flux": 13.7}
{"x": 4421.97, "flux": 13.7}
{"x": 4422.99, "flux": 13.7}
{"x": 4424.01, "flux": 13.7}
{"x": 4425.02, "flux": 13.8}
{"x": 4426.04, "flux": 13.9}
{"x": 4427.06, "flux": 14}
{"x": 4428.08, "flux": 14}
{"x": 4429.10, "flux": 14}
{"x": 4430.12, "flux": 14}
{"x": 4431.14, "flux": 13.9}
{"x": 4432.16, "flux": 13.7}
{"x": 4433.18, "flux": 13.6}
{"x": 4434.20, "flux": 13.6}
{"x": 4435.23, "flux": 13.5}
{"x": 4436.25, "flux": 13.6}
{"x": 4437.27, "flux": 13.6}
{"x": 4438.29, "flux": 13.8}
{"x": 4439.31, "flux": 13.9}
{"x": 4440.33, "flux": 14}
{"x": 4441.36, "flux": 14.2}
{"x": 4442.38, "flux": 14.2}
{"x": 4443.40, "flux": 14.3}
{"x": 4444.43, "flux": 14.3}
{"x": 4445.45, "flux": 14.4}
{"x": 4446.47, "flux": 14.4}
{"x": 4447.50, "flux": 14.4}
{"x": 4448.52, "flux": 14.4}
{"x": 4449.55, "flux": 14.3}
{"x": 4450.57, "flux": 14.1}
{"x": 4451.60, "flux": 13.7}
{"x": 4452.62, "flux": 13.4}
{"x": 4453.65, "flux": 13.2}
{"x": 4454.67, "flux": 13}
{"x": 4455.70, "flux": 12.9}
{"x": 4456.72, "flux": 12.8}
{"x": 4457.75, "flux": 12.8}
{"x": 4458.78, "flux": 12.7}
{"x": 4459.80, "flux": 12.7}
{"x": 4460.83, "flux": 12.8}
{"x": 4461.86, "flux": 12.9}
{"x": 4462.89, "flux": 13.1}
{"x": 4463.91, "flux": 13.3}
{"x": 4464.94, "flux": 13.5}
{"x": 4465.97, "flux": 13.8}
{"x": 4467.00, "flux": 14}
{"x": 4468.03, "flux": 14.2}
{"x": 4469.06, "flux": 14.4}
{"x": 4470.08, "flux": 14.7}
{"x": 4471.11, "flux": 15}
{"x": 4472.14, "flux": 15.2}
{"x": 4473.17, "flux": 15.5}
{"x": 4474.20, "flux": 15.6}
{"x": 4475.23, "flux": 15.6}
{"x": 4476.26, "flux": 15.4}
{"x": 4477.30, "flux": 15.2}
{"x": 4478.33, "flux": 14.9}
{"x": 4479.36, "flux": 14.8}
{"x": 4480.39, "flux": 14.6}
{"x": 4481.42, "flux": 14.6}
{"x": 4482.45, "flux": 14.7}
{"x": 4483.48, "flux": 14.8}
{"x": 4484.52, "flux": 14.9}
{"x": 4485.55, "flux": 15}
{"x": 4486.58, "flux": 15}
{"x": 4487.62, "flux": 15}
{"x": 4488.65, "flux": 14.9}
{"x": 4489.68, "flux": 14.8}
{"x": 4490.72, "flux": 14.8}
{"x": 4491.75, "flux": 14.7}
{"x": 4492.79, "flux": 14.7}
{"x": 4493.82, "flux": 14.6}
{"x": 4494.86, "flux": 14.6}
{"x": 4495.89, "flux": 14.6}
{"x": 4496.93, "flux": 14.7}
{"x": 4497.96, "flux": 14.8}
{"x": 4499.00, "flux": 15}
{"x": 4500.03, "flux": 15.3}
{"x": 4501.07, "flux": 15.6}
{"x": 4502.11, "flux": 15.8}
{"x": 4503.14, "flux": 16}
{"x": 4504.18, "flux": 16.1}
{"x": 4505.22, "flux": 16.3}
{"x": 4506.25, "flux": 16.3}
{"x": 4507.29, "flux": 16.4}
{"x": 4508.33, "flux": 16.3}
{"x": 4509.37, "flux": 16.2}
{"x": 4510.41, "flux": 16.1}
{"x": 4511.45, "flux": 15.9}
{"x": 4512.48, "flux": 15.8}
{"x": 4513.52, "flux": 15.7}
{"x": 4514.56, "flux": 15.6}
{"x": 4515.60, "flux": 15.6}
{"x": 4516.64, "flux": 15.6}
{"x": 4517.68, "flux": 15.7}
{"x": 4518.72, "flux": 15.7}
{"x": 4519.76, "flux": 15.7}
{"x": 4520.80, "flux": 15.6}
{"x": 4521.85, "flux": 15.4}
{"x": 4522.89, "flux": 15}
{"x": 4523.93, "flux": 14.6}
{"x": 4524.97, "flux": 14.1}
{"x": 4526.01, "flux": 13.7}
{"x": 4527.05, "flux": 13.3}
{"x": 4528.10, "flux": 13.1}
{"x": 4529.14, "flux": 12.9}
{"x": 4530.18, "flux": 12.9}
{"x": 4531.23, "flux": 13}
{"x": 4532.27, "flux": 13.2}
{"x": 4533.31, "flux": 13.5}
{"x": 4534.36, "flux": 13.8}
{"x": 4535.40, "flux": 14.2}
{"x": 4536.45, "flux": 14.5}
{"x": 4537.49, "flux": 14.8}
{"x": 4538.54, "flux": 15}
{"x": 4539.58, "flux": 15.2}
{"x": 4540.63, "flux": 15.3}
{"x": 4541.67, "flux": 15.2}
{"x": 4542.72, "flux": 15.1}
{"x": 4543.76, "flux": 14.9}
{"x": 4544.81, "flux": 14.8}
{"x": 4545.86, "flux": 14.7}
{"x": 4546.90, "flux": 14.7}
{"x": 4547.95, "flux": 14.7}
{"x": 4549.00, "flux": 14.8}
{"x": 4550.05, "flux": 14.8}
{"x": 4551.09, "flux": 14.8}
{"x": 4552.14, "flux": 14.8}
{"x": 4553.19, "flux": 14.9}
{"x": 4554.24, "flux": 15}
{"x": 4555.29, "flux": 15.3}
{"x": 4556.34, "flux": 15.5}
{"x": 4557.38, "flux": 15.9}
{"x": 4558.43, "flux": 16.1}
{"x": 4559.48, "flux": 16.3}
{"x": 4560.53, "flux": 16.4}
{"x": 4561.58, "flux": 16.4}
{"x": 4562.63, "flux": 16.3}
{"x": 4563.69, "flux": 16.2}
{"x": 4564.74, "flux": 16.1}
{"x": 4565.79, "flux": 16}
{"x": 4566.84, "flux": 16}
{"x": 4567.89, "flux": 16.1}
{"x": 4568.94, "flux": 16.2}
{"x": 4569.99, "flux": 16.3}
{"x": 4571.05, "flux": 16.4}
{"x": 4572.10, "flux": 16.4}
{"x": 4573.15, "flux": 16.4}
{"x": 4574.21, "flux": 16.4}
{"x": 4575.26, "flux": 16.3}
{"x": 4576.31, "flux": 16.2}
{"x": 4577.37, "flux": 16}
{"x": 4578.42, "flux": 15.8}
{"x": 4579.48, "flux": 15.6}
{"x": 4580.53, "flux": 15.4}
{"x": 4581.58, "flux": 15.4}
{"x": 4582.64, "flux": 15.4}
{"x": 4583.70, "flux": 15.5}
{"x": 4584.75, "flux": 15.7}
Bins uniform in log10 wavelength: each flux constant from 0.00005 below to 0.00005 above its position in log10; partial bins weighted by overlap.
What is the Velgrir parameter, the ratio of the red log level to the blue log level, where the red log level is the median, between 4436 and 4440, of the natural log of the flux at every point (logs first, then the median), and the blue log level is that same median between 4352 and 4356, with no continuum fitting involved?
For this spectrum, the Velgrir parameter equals 1.05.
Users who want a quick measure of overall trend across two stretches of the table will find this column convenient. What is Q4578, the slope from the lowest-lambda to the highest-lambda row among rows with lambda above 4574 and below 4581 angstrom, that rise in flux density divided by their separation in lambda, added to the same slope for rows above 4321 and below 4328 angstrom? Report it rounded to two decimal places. -0.16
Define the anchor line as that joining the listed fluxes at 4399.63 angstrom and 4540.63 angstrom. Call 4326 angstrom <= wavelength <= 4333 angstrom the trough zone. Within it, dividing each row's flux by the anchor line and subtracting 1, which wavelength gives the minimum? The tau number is 4326.29 angstrom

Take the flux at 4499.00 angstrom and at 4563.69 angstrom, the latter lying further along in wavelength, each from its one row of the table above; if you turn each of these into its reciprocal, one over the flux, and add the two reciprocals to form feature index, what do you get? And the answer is 0.128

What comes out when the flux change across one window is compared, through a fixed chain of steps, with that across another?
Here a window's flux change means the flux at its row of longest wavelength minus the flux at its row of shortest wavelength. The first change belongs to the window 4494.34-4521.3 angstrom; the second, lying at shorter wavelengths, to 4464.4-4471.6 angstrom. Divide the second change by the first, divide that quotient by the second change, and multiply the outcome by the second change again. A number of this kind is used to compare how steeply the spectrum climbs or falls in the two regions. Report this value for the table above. 1.5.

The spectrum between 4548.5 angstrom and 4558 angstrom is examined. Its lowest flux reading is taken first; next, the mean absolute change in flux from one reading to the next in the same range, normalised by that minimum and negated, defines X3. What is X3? -0.0093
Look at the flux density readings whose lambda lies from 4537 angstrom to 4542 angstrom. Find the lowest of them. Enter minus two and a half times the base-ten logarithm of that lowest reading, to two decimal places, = -2.93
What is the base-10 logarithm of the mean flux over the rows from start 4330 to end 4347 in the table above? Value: 1.08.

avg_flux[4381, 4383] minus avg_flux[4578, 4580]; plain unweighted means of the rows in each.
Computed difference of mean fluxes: -4.7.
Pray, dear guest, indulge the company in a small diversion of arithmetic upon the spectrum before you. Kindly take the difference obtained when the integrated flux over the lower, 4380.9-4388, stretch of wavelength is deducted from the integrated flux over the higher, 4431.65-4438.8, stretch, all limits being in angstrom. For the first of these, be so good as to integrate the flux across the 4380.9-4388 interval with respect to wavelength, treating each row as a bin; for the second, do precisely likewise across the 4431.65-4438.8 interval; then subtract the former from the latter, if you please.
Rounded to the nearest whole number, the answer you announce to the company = 21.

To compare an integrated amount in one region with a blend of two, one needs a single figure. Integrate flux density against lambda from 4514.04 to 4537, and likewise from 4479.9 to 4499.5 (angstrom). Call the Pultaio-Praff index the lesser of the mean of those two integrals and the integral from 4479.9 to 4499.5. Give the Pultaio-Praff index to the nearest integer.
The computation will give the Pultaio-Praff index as 290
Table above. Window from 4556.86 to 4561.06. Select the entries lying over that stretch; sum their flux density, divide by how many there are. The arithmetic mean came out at 16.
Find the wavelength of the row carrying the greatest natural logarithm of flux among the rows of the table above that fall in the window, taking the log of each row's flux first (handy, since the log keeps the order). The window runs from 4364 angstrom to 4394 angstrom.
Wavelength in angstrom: 4364.31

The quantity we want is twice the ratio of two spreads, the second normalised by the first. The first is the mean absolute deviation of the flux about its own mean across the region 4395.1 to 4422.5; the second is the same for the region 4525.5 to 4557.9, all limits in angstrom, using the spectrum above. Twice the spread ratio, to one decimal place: 2.0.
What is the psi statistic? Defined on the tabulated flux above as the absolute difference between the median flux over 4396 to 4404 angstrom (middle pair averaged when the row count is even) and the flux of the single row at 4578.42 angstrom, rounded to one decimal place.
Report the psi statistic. 3.5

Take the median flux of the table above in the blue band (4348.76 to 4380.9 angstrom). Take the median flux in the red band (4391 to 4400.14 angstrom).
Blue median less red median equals 0.0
